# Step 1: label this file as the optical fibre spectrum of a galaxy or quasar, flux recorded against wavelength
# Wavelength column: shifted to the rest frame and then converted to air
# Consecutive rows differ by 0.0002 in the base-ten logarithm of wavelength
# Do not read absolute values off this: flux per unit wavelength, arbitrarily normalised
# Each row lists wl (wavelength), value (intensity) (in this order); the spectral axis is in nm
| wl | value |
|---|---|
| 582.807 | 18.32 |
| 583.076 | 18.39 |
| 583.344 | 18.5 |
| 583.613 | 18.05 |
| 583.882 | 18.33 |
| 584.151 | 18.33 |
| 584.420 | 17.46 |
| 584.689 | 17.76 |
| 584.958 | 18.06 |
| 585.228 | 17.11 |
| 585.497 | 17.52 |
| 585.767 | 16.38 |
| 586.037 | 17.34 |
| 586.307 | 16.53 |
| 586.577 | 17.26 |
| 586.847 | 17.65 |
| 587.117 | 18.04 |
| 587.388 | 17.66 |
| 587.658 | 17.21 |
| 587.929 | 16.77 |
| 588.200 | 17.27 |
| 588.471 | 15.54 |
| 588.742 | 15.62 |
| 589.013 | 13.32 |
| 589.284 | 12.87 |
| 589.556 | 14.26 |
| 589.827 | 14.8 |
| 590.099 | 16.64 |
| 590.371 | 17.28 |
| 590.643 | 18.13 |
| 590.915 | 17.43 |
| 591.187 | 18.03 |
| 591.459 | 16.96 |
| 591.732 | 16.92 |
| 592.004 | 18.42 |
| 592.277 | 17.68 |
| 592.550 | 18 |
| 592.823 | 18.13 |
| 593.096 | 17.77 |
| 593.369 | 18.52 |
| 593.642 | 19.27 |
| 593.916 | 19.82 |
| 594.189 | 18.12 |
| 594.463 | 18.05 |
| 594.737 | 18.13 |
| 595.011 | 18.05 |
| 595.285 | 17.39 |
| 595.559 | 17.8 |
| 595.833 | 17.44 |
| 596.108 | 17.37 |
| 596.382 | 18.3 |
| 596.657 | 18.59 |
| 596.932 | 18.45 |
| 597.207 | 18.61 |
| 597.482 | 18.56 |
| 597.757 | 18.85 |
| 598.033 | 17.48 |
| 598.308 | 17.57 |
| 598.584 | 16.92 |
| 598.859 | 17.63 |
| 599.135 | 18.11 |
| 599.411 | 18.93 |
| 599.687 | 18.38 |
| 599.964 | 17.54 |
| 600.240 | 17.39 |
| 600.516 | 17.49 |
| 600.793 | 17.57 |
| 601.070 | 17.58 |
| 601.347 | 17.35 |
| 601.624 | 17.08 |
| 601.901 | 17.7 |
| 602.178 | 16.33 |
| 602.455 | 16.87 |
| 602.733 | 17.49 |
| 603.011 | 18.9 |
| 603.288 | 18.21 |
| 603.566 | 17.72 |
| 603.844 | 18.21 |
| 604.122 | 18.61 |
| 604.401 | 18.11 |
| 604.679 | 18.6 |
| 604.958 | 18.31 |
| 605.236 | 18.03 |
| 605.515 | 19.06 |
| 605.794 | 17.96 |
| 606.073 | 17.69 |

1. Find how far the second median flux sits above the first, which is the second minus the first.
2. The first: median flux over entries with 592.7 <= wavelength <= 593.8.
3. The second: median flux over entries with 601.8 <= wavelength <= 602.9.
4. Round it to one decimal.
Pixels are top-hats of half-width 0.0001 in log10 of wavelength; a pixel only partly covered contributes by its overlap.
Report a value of -1.1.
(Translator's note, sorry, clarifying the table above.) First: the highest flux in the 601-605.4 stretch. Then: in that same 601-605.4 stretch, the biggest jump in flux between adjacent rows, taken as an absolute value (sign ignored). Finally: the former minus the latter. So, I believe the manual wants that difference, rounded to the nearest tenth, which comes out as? 17.5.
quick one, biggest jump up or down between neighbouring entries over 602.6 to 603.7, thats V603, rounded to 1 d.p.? 1.4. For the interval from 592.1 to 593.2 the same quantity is 0.4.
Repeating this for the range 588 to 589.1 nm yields 2.3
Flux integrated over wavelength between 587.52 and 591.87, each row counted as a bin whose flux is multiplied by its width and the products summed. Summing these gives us 70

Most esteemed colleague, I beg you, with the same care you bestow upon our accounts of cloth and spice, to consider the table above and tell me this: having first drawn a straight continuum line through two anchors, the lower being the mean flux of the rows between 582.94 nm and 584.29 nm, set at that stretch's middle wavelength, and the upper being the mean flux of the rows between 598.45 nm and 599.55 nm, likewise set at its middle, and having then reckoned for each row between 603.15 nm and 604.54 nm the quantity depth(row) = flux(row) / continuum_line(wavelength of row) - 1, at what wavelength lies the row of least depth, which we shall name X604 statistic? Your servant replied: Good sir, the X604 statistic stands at 603.566 nm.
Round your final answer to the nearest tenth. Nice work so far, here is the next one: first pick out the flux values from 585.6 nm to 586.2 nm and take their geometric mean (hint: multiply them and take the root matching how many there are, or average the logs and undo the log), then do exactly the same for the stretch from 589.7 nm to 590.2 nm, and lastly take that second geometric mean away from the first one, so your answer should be 1.2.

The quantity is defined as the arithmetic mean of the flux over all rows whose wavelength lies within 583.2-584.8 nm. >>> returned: 18.1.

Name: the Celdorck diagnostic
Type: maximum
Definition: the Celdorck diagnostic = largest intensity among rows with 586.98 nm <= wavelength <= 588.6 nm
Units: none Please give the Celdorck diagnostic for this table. 18.04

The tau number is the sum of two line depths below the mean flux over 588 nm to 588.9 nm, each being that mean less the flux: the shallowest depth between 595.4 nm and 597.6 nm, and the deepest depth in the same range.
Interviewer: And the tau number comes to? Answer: -3.7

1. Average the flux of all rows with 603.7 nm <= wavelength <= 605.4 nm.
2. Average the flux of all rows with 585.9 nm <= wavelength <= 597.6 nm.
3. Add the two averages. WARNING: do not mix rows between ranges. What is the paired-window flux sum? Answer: 35.7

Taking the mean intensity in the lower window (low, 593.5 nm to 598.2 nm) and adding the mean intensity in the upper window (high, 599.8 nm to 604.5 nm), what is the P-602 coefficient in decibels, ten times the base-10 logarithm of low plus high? 15.6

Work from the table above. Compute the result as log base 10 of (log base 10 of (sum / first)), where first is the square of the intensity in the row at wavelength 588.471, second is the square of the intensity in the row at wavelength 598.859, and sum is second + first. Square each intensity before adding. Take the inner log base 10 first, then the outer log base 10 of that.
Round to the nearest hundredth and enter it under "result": -0.44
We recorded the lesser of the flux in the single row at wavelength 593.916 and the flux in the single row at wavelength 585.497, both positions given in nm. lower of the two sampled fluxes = 17.5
